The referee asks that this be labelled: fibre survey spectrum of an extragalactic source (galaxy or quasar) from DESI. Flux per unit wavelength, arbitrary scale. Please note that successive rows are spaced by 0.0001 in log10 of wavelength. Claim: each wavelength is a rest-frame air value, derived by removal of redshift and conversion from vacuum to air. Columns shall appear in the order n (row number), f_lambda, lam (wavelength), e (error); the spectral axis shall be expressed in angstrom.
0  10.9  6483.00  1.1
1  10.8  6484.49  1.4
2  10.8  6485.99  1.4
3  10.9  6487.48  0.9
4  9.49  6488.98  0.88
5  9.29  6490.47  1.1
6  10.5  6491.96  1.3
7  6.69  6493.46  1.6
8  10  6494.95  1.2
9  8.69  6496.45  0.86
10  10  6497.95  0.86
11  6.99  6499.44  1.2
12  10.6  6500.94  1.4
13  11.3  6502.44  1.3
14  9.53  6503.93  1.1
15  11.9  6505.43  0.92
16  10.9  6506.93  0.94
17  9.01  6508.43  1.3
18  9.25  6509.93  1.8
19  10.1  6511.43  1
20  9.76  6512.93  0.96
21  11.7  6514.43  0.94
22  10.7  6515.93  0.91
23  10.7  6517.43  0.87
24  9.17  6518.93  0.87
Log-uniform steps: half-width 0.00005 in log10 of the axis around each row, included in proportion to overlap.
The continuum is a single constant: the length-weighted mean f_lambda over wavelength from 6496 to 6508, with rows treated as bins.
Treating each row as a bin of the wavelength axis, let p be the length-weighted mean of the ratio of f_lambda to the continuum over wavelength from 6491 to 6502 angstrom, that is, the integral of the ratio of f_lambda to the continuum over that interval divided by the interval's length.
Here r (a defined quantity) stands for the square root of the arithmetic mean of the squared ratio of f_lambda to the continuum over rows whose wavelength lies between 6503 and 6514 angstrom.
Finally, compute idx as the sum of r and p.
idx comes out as 1.93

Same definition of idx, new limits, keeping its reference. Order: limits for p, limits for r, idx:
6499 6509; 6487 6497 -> 1.96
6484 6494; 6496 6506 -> 1.98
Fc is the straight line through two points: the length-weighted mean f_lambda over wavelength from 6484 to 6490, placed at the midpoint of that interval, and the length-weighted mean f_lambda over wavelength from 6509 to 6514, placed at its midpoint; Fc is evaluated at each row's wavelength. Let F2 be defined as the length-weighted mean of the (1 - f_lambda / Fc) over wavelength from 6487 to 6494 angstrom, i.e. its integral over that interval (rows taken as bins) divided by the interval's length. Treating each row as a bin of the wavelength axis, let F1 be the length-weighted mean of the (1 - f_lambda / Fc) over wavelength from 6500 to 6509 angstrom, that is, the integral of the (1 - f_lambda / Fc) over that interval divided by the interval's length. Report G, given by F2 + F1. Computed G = 0.04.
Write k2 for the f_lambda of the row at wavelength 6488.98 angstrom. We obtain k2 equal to 9.49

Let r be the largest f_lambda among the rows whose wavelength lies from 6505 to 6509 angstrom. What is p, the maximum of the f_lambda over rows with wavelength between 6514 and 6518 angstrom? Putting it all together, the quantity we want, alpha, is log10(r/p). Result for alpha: 0.01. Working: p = 11.7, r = 11.9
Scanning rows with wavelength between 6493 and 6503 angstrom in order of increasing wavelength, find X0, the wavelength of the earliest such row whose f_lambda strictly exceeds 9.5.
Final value 6494.95 angstrom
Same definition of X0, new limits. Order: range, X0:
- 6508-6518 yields 6511.43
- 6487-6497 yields 6487.48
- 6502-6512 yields 6502.44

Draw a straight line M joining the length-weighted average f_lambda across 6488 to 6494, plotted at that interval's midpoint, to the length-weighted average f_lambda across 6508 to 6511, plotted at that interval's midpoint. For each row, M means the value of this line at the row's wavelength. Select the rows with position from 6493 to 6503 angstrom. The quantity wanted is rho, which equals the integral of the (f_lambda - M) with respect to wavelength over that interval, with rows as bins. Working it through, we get 0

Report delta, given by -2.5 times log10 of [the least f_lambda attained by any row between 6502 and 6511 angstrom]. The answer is -2.4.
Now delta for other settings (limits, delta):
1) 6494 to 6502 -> -2.1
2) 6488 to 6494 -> -2.1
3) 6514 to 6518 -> -2.6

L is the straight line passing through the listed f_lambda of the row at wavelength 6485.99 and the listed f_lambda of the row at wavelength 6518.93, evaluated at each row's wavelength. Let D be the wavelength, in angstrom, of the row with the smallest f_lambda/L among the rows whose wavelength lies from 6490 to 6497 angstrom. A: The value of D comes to 6493.46 angstrom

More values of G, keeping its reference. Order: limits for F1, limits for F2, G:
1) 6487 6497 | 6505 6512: 0.07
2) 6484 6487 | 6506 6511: -0.03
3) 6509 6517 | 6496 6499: 0.04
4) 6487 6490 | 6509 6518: -0.03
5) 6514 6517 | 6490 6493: -0.08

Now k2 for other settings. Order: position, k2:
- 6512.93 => 9.76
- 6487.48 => 10.9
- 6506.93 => 10.9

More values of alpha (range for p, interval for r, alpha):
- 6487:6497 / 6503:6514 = 0.04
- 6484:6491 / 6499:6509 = 0.04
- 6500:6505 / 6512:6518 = 0.02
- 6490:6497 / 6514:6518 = 0.05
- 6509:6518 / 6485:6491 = -0.03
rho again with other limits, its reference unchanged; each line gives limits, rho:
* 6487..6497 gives 2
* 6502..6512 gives 10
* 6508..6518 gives 9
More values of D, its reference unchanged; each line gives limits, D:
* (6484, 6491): 6490.47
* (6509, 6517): 6509.93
